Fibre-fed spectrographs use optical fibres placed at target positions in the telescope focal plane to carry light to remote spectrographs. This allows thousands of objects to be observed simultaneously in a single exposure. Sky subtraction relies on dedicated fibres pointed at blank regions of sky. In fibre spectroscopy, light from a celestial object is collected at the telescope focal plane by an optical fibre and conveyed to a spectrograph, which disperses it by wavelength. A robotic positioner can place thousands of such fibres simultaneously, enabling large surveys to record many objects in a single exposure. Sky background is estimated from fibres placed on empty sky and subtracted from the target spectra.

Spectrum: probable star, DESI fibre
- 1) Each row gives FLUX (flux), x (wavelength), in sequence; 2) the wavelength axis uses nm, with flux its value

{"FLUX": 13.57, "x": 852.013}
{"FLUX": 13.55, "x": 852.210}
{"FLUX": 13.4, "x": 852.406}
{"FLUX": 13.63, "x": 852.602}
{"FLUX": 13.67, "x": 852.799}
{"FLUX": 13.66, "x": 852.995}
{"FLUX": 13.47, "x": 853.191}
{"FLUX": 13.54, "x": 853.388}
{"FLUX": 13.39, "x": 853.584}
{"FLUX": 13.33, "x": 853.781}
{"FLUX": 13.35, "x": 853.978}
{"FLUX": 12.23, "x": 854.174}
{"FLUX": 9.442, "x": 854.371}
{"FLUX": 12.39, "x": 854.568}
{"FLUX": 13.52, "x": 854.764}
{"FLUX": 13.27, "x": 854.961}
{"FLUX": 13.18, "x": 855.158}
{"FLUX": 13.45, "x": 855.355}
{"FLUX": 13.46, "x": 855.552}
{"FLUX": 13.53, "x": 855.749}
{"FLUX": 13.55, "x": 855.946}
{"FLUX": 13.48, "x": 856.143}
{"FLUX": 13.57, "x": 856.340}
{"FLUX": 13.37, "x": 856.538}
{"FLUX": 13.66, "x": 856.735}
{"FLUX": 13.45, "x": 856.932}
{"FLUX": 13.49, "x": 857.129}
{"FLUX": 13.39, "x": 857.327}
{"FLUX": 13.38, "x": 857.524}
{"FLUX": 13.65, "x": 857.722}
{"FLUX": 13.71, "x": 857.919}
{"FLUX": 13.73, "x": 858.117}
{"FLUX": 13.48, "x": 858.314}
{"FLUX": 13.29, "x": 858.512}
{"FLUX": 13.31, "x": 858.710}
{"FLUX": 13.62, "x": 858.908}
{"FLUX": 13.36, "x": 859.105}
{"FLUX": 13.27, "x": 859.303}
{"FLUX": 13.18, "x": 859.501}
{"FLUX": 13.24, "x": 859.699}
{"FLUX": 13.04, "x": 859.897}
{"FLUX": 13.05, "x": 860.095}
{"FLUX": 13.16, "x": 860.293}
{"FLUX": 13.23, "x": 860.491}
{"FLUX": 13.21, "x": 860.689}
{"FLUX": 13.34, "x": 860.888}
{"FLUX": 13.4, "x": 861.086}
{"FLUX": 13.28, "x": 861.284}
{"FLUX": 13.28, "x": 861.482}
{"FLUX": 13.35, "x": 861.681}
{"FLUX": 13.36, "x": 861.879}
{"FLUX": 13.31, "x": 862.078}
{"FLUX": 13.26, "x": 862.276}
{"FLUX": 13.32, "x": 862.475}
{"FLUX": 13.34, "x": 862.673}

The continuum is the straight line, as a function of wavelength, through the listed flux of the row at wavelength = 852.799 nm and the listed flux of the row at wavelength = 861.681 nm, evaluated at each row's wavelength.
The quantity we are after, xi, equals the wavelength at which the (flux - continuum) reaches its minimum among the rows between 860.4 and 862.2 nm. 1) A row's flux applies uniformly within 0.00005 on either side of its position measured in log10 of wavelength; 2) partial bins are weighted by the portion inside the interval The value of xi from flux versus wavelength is 860.689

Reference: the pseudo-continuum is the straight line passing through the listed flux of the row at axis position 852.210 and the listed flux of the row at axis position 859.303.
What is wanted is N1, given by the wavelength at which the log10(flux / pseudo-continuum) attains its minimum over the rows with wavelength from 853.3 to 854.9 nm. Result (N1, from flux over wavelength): 854.371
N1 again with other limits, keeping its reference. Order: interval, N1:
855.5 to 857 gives 856.538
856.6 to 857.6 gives 857.524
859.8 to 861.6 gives 859.897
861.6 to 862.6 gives 862.276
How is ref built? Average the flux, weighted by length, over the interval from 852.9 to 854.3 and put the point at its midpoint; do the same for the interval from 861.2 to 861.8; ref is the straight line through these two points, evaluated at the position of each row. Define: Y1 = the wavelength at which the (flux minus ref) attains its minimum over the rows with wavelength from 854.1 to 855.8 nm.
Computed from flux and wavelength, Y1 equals 854.371 nm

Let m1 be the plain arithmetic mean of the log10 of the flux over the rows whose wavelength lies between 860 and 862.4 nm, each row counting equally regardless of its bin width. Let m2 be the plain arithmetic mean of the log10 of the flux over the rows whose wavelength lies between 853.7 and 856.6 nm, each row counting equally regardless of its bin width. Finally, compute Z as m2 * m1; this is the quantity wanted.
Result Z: 1.249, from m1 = 1.12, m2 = 1.11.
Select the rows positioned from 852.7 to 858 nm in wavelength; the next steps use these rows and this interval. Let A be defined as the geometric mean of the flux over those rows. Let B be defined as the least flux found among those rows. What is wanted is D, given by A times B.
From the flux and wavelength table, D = 125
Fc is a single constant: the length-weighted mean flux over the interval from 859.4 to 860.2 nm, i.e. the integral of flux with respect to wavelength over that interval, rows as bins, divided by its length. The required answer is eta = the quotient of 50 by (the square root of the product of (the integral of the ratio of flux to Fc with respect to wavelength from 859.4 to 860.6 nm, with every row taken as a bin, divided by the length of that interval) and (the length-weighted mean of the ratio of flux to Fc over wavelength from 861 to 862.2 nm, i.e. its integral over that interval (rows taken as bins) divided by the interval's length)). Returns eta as 49.6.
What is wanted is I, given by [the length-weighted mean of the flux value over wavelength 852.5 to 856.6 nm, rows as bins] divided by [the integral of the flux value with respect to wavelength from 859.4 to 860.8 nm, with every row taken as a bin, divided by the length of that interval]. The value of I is 1.001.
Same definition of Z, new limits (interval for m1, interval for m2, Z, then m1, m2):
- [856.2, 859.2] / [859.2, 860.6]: 1.265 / 1.13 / 1.12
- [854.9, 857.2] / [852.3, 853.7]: 1.277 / 1.13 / 1.13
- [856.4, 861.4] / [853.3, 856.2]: 1.253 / 1.13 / 1.11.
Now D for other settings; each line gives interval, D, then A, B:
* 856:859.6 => 177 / 13.47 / 13.18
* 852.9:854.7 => 120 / 12.68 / 9.442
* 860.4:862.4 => 176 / 13.30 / 13.21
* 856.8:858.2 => 181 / 13.54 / 13.38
